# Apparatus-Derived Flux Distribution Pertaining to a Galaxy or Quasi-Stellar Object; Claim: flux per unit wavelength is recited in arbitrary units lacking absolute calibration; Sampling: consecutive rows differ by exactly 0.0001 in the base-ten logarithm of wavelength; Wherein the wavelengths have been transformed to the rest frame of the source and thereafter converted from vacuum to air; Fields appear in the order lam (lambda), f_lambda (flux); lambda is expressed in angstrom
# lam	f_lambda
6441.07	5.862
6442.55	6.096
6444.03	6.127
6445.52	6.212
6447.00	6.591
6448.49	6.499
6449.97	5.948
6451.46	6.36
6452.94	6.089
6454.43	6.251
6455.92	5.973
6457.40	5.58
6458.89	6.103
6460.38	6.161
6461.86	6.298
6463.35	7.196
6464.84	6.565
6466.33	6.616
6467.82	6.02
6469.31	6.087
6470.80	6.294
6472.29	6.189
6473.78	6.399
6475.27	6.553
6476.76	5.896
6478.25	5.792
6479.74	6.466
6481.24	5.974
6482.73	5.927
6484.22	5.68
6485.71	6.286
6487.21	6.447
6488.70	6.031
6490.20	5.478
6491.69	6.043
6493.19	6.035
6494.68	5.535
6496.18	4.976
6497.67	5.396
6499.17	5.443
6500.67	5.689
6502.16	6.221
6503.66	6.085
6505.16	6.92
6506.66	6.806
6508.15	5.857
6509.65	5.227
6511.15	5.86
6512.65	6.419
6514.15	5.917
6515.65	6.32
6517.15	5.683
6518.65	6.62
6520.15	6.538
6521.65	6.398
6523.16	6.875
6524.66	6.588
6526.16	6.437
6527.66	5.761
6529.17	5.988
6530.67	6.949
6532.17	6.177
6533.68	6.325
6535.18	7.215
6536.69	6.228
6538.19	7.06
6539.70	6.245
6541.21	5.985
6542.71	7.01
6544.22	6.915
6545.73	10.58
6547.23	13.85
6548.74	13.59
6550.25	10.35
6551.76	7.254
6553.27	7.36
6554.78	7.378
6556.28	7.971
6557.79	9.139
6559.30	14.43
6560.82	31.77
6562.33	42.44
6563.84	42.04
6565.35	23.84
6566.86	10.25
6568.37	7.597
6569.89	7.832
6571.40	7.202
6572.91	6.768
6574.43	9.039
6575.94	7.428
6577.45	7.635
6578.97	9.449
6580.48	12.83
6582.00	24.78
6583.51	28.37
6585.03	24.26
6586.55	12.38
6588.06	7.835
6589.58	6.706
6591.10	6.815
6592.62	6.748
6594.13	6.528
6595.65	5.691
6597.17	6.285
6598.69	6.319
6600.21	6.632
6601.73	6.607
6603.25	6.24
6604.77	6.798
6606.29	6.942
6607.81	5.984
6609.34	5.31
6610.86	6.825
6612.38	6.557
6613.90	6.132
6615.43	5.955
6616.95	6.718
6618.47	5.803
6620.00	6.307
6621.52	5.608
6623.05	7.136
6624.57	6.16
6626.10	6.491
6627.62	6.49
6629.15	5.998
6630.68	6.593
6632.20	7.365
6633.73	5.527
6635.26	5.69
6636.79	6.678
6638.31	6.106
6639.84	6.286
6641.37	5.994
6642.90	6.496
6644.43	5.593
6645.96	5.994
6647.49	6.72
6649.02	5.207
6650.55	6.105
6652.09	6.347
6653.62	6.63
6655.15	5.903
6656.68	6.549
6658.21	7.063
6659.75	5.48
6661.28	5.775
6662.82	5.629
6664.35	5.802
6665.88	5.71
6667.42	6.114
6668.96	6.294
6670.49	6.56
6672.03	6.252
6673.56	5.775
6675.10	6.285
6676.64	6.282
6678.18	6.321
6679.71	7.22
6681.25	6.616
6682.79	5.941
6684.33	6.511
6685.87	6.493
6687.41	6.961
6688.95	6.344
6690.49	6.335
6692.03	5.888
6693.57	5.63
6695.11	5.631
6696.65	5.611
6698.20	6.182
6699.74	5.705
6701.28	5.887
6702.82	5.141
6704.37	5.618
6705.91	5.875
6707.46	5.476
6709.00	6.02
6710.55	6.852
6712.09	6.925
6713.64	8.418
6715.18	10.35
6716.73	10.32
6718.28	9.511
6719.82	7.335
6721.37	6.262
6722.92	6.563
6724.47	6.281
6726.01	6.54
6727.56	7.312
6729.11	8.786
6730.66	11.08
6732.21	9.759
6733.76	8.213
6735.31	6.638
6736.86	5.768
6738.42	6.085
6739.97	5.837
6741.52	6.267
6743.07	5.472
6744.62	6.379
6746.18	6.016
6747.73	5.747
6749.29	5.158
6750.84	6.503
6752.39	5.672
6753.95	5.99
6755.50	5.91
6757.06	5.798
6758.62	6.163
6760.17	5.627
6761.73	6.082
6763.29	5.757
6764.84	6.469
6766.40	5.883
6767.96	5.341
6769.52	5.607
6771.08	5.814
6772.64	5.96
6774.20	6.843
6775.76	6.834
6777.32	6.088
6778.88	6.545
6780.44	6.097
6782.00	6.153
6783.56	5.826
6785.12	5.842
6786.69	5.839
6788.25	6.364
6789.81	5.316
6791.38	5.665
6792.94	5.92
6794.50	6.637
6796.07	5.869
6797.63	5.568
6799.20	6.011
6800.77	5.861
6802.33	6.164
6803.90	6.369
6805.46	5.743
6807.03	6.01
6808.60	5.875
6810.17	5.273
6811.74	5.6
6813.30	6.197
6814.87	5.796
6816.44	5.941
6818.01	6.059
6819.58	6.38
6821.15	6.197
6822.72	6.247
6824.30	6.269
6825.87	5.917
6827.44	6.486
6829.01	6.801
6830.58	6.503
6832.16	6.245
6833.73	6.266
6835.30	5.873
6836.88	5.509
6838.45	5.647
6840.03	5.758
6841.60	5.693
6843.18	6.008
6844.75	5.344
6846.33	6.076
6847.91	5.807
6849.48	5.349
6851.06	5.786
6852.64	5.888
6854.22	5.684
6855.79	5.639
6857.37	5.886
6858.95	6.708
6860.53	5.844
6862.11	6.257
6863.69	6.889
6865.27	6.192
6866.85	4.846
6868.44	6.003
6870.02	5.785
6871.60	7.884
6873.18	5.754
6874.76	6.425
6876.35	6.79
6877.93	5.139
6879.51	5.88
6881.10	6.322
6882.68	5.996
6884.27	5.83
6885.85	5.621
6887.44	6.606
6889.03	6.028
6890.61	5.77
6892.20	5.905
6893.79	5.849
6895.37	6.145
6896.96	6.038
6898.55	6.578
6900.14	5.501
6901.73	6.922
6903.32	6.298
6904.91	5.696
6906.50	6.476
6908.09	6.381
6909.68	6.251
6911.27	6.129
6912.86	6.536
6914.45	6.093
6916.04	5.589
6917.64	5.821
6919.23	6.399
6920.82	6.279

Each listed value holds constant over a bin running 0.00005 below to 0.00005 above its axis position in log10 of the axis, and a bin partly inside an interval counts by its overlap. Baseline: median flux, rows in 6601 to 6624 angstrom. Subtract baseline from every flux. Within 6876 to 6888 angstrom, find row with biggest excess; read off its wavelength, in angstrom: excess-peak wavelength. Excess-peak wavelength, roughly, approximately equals 6876.35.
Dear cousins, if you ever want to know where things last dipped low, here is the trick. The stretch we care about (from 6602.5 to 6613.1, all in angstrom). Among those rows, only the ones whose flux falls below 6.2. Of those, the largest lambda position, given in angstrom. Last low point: 6609.34 angstrom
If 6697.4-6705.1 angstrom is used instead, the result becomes 6704.37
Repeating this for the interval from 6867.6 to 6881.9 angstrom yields 6879.51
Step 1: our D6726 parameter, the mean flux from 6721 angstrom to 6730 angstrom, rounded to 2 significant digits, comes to 7.0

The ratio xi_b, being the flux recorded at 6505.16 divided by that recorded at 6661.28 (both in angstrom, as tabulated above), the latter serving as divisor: 1.20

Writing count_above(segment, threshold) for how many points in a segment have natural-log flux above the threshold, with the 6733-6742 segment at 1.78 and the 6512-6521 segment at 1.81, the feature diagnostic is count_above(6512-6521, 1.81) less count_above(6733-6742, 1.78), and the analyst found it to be 0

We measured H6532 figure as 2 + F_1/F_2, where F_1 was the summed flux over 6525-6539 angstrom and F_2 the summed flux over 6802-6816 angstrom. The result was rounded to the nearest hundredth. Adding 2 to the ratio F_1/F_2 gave 3.10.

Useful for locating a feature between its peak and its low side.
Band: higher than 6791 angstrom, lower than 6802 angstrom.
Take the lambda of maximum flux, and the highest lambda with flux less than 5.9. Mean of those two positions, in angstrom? 6797.6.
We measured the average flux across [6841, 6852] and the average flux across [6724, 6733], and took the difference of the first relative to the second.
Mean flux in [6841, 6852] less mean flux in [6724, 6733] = -2.6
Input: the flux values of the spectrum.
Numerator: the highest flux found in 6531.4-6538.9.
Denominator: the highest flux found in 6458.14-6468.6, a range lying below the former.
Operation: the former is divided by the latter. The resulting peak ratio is 1.0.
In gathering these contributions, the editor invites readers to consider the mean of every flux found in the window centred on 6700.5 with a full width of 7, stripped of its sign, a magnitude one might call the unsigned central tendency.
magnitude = 5.7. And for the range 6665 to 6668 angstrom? 5.9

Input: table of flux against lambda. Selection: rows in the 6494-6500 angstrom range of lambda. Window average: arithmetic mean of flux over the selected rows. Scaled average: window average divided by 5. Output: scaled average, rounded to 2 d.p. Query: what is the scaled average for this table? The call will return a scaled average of 1.07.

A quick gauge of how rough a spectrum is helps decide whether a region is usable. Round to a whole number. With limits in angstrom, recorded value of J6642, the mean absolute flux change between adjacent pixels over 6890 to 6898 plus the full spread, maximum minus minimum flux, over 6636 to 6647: 1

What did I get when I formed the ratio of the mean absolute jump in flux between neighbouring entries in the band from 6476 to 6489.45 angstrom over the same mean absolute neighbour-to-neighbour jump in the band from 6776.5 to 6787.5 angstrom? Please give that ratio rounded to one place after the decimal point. 1.6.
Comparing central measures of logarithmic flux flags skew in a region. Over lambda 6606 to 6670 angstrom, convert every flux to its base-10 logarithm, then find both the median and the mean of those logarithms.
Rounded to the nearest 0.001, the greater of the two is 0.790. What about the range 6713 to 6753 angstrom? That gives 0.849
